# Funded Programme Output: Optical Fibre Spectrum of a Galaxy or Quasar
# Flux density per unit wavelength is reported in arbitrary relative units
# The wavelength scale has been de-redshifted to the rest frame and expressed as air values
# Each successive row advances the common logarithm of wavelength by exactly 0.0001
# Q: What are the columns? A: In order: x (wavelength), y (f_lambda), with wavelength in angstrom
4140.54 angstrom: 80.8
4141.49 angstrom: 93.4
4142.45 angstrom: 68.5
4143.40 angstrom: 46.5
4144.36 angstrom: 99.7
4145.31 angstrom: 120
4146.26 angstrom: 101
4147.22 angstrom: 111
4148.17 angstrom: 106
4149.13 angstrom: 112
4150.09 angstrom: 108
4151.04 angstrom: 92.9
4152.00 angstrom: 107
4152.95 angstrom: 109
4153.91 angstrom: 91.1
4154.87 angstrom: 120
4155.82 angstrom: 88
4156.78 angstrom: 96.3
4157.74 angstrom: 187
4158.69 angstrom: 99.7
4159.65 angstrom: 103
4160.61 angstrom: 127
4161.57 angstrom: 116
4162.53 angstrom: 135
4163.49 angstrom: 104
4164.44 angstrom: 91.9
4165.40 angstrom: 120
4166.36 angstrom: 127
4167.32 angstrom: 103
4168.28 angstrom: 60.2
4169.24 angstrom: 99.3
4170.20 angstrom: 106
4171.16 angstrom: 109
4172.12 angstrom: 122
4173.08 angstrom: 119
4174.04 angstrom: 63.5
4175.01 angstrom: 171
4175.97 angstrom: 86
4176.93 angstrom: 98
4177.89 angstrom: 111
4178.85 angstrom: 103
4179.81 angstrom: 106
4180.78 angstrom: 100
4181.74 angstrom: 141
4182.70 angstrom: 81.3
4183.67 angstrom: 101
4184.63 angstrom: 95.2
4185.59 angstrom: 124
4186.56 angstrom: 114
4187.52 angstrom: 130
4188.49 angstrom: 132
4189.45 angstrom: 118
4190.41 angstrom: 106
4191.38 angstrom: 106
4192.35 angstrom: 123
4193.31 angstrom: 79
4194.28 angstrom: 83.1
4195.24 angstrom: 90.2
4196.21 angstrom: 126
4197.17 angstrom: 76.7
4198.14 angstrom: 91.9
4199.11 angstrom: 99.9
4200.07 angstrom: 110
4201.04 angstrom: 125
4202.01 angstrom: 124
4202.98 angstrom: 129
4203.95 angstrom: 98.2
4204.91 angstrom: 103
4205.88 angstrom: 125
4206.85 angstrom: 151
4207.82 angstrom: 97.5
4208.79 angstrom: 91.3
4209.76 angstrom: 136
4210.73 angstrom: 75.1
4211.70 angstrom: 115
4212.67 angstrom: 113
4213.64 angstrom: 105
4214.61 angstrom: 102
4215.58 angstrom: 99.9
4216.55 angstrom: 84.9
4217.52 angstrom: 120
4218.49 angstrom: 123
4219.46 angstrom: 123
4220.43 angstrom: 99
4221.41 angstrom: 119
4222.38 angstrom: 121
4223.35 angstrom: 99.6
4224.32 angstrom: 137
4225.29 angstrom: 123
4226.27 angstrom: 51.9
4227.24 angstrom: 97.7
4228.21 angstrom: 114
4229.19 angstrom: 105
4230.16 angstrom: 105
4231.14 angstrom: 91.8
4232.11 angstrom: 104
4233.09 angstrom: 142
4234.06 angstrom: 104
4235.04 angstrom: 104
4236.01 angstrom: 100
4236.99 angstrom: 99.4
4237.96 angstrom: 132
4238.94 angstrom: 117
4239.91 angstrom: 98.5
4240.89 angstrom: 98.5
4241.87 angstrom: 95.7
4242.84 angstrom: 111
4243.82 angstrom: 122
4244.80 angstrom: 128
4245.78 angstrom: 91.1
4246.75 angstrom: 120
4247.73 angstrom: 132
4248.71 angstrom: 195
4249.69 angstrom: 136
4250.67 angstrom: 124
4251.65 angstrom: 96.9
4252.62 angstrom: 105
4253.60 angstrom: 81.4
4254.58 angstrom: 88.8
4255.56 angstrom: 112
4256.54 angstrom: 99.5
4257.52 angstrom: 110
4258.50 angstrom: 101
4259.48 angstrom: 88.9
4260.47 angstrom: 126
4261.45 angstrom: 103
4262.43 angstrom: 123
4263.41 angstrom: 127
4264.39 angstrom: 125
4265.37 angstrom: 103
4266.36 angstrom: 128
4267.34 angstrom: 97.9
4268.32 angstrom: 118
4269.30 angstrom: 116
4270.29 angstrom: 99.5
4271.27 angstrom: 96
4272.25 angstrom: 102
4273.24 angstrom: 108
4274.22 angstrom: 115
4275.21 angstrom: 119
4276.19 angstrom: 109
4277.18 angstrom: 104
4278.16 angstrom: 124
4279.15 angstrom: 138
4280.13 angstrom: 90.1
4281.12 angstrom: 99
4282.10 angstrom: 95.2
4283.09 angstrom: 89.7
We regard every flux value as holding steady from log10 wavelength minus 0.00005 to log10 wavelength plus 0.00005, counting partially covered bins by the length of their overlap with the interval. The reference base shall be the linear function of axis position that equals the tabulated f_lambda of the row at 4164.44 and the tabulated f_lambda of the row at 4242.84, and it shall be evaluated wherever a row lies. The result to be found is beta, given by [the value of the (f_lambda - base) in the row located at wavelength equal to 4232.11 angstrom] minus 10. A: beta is -14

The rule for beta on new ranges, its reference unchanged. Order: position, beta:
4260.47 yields 1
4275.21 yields -10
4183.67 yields -6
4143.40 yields -50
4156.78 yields -4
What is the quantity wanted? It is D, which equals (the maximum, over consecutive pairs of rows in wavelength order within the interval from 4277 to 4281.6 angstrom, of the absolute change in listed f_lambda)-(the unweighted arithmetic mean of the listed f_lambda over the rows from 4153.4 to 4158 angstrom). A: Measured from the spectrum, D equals -69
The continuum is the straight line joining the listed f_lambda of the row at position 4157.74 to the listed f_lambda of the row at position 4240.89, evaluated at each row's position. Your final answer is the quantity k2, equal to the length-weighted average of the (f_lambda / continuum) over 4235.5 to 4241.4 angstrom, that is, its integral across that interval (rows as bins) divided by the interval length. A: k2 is 1.1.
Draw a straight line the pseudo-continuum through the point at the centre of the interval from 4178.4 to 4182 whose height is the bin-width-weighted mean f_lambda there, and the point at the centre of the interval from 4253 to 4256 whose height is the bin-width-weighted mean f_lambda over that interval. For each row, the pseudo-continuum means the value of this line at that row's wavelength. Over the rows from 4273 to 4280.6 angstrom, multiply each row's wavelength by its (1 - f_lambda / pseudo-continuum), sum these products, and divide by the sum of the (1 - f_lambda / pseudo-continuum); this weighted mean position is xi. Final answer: 4276.7 angstrom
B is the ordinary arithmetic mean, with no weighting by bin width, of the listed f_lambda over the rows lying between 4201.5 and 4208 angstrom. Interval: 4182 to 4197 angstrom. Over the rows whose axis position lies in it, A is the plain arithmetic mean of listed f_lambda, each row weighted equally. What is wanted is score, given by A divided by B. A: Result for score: 0.91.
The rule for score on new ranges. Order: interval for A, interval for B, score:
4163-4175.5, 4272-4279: 0.96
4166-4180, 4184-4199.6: 1.00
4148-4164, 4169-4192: 1.02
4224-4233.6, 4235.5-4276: 0.96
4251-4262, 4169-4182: 0.92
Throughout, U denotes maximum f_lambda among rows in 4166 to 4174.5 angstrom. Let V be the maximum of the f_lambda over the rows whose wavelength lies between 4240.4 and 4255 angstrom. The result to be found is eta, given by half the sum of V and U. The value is 161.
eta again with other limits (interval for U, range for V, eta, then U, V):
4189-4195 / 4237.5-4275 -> 159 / 123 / 195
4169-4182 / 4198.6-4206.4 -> 150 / 171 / 129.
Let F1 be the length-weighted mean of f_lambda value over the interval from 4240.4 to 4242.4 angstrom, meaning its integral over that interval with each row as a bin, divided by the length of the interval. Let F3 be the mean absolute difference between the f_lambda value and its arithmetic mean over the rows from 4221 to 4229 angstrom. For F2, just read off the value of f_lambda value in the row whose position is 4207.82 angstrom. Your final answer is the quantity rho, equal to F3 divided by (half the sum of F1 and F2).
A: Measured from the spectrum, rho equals 0.19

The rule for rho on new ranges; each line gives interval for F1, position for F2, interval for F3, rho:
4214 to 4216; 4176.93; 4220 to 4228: 0.19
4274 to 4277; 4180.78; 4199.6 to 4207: 0.12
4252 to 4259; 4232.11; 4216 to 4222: 0.13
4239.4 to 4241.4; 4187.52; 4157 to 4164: 0.19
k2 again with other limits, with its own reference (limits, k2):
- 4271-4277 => 1.7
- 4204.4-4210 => 0.9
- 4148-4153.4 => 0.5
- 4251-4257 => 1.2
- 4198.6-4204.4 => 0.8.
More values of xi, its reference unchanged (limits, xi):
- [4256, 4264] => 4261.1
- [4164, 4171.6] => 4168.1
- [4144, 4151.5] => 4148.0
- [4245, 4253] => 4249.0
